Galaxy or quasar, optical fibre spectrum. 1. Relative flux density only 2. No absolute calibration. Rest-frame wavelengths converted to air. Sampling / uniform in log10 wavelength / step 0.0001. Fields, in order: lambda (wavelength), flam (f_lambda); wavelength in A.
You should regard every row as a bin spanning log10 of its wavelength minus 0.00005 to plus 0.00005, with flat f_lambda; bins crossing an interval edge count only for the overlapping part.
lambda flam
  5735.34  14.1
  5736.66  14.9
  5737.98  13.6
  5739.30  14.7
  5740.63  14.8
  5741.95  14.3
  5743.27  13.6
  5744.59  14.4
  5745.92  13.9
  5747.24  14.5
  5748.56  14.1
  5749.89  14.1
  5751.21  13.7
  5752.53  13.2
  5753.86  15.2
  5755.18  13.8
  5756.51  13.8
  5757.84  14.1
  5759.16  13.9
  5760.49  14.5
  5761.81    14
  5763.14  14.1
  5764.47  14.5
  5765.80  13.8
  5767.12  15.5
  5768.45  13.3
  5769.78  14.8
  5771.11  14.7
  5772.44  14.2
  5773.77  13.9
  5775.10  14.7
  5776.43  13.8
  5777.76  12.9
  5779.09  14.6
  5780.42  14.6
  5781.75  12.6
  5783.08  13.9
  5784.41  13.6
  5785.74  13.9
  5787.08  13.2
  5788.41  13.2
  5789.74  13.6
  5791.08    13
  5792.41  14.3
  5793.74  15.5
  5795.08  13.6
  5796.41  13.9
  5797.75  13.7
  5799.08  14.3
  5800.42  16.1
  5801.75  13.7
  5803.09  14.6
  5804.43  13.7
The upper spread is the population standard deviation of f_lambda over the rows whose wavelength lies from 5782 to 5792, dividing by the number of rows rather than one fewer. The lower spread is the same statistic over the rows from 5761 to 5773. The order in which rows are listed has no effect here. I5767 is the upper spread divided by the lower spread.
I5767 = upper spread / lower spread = 0.55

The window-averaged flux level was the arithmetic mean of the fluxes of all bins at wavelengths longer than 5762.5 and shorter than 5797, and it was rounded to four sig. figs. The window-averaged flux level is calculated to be 13.99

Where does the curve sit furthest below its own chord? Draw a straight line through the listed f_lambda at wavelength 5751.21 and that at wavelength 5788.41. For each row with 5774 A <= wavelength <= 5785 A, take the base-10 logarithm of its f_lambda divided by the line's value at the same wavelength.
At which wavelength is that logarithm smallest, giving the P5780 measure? 5781.75 A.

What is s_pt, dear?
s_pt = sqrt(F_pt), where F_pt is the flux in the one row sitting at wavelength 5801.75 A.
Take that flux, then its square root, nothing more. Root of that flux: 3.70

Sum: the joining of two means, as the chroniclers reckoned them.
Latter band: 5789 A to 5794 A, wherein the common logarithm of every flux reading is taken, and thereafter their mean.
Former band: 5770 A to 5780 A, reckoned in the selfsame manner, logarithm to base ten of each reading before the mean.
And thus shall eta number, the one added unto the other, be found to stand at 2.30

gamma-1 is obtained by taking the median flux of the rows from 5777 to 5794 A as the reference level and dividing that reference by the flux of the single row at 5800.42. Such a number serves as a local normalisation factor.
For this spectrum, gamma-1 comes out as 0.845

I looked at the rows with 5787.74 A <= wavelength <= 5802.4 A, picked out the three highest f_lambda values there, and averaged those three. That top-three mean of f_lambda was 15.3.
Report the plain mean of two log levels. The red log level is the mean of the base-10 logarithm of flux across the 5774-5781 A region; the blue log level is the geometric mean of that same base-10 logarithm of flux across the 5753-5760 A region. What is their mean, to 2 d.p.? 1.15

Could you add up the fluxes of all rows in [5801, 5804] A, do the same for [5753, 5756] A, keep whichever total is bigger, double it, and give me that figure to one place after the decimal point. 58.0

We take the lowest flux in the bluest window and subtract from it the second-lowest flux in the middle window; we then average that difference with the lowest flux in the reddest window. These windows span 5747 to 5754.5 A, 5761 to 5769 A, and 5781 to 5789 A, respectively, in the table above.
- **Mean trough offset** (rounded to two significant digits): 6.0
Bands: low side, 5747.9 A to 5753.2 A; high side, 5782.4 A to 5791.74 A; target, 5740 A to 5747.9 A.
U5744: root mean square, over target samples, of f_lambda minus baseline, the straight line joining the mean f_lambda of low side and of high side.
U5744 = 0.6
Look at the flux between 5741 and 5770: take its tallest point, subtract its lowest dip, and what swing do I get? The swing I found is 2.3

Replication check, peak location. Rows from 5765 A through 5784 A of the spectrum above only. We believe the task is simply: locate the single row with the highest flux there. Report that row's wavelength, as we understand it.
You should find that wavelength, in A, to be 5767.12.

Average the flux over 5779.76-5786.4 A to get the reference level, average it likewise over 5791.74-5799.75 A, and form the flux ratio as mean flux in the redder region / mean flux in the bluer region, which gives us 1.04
